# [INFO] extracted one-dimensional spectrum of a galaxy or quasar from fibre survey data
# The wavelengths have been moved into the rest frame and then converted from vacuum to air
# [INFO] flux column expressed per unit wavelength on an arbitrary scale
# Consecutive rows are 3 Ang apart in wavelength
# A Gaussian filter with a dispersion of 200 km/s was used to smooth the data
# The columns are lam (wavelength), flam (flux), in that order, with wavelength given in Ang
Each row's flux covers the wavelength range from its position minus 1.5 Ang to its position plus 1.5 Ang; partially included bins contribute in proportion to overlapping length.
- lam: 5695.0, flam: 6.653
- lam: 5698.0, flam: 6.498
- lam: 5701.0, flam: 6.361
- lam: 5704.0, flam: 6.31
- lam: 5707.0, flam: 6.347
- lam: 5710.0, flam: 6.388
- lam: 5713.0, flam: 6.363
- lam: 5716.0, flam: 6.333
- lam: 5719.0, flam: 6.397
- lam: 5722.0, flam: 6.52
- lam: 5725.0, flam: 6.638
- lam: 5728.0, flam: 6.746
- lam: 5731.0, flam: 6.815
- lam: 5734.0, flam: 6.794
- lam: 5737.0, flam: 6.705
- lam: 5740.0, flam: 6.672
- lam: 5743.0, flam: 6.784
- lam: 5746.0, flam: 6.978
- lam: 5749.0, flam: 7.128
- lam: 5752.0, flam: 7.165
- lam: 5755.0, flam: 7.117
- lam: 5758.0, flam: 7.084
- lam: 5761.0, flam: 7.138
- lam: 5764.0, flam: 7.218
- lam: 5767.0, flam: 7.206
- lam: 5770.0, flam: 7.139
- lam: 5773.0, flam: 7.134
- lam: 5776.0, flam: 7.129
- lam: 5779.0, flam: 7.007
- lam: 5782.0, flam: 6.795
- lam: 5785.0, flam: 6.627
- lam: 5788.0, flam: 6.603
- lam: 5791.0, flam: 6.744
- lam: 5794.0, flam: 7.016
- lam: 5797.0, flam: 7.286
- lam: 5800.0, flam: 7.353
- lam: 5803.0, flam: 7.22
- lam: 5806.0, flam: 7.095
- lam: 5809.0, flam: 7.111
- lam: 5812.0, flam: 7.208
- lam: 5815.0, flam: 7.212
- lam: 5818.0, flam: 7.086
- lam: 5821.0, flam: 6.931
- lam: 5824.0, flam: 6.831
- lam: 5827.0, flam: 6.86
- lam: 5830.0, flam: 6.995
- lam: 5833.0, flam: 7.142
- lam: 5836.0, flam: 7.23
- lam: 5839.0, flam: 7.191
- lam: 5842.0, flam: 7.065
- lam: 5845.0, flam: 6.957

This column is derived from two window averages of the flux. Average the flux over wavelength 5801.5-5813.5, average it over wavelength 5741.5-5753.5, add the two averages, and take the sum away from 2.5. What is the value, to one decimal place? -11.7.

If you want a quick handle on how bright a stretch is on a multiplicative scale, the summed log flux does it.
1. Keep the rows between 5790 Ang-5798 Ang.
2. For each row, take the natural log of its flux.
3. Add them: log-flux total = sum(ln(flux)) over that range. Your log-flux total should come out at 5.8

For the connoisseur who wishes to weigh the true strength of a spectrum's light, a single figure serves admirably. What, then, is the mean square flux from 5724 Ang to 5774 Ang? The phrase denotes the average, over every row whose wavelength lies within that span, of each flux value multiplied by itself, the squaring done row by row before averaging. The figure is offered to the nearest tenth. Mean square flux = 48.6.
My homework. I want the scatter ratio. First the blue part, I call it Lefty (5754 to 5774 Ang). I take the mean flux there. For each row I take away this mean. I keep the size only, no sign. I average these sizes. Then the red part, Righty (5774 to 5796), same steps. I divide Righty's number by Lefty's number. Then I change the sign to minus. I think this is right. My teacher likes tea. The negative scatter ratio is -4.8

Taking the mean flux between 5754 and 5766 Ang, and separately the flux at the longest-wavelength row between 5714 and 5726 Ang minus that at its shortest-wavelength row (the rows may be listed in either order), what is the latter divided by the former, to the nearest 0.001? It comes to 0.043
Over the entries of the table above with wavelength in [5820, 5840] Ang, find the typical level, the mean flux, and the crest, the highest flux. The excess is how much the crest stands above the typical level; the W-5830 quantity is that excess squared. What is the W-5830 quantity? 0.042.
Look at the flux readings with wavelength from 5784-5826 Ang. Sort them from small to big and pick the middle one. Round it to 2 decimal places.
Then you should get 7.09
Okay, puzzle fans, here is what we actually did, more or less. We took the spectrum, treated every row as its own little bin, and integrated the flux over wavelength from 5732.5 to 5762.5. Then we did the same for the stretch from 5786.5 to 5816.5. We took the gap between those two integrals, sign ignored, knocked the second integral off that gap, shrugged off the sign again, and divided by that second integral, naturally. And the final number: 0.982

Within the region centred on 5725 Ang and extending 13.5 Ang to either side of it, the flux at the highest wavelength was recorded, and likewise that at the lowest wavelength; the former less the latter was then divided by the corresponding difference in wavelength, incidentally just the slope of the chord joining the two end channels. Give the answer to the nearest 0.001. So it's 0.014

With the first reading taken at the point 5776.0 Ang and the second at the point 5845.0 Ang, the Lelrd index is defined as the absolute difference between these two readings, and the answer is 0.17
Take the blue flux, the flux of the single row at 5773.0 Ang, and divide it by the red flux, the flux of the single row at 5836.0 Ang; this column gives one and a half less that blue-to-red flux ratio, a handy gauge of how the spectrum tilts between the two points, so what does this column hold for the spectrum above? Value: 0.51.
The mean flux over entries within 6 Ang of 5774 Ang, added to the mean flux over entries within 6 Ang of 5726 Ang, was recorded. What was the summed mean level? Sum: 13.8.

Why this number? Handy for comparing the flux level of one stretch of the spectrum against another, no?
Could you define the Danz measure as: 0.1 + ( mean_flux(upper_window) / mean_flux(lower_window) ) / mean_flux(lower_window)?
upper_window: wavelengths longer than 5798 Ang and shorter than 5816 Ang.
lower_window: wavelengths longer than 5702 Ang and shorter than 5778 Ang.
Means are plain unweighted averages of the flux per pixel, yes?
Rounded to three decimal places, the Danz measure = 0.255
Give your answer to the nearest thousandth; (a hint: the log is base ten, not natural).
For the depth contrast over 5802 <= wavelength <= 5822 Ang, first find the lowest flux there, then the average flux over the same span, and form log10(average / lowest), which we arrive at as 0.012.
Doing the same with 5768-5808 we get 0.026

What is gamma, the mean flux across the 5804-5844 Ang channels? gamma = 7.07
